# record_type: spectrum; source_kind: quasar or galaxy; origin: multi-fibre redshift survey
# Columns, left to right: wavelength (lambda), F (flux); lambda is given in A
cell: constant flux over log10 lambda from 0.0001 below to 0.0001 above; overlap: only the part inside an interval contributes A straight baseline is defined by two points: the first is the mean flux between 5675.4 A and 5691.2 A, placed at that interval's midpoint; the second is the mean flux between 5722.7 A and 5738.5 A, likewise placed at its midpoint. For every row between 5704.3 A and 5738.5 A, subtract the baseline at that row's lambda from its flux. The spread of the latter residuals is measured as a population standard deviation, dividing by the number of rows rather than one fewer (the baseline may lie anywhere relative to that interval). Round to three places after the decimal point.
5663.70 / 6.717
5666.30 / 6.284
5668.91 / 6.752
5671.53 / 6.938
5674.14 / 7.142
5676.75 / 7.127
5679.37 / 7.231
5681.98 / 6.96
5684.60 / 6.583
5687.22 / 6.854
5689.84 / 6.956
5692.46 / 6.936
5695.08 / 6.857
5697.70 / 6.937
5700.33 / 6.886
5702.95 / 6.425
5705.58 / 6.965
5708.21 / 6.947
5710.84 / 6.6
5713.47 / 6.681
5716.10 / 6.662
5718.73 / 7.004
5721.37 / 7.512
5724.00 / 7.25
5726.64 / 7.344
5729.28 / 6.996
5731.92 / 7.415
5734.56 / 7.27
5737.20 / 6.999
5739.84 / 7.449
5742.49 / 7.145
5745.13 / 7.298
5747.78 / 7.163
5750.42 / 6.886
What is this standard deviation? 0.256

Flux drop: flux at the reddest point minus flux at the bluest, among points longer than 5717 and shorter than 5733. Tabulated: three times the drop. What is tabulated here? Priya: 1.2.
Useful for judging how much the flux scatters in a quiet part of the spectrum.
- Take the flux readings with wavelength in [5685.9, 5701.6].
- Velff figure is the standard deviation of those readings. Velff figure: 0.04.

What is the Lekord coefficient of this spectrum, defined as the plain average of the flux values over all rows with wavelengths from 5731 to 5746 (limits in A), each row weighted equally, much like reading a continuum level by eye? 7.26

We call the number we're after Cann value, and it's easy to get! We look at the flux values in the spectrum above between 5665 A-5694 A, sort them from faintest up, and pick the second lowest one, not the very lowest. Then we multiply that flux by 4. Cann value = 26.3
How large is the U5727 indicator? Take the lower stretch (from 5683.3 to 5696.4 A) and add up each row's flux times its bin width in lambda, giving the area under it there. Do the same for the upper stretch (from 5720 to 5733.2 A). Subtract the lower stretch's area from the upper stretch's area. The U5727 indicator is 6.7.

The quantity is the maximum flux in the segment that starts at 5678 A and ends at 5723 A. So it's 7.512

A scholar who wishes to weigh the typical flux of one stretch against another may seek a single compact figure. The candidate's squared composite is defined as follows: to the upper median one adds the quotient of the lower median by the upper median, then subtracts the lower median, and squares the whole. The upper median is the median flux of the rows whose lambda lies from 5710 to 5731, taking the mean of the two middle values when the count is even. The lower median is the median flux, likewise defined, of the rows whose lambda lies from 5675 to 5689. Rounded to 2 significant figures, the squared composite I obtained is 1.1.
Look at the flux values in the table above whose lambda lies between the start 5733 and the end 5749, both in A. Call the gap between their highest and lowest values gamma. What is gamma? 0.45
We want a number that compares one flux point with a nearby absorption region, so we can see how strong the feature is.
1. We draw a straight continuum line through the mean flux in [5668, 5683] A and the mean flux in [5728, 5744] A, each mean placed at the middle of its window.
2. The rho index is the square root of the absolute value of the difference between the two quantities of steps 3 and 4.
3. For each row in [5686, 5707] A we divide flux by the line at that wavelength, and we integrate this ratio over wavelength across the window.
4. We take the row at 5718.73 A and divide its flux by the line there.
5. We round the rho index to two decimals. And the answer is 4.39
